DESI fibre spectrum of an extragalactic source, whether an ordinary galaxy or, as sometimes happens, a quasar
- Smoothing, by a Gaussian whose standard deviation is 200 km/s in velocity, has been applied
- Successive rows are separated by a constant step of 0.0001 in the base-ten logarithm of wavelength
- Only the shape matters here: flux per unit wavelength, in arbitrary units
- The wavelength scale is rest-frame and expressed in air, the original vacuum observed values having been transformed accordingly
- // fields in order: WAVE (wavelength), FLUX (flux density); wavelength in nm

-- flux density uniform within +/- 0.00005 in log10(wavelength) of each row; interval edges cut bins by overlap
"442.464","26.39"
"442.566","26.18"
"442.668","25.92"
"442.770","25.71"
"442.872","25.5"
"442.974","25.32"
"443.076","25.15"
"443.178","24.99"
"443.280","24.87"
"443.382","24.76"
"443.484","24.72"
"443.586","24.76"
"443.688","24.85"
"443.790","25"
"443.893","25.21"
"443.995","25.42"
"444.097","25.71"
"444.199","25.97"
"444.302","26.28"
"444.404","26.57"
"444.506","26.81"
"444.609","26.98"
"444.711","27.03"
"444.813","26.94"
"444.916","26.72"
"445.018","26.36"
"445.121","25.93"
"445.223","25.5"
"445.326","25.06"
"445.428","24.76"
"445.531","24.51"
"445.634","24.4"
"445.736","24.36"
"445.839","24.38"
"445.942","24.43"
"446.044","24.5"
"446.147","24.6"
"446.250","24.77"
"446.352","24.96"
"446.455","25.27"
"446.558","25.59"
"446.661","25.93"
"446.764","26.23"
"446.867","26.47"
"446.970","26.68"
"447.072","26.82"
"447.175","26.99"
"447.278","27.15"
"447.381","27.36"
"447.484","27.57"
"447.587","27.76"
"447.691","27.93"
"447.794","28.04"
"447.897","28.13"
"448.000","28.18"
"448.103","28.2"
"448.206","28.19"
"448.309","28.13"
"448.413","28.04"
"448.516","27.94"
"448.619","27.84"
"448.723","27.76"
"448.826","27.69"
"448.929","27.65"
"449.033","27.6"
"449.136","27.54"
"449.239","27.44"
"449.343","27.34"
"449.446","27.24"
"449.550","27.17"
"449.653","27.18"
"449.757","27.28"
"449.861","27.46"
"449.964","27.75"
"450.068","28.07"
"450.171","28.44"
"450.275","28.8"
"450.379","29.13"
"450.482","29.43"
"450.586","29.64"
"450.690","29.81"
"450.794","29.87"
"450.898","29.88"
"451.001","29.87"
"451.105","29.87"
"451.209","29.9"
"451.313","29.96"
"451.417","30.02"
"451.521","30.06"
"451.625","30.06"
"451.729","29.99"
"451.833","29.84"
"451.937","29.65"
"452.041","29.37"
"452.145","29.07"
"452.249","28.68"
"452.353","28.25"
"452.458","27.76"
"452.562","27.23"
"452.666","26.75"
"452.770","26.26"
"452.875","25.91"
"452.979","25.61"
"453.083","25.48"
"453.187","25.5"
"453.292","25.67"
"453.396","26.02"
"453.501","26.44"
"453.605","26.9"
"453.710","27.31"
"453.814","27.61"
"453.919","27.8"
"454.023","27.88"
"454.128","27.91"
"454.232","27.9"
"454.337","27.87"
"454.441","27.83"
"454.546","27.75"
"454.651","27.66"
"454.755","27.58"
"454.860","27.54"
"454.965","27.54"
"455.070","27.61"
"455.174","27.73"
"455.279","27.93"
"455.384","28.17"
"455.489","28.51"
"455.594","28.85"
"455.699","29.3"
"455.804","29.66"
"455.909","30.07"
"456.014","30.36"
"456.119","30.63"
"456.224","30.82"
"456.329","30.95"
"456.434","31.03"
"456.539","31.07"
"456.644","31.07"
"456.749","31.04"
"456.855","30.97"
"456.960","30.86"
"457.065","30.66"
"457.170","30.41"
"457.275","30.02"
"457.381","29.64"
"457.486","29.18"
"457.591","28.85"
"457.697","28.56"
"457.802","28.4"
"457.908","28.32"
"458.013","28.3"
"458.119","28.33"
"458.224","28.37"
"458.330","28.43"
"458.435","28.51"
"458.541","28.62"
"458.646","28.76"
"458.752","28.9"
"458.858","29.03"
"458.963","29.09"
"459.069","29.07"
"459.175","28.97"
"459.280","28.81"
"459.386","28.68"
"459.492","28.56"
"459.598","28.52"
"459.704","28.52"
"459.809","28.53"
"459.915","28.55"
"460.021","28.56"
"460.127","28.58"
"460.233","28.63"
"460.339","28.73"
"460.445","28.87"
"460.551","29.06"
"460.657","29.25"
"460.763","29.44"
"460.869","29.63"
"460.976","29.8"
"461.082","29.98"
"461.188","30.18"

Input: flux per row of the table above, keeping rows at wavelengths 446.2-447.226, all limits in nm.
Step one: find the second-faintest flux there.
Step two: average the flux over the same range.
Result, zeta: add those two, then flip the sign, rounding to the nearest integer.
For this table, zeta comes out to -51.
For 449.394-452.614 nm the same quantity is -56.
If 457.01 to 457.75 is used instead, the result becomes -58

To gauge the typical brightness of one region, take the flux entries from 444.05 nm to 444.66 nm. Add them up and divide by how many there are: 26.4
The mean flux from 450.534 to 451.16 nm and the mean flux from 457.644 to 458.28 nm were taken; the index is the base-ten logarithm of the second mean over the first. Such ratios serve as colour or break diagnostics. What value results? -0.02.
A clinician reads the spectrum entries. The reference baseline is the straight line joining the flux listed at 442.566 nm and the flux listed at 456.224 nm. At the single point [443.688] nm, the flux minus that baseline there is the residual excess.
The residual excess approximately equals -1.7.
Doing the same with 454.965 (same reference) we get -2.9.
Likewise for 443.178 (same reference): -1.4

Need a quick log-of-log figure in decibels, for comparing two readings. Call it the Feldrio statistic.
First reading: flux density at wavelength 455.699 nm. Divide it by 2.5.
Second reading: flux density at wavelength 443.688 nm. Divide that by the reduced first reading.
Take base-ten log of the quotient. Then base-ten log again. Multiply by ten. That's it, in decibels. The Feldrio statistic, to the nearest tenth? -4.9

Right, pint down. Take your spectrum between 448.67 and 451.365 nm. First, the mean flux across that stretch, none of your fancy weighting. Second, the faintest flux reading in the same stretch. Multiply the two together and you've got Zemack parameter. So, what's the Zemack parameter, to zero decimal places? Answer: 773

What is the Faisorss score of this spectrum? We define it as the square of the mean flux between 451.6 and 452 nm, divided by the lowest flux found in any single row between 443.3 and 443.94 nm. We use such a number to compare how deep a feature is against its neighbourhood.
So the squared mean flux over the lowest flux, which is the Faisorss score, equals 36.1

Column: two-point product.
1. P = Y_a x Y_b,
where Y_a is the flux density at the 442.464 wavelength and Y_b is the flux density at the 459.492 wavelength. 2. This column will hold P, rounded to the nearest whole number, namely 754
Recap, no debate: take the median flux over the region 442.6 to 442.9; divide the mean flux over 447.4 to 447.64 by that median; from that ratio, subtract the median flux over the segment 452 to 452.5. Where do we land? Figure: -27.6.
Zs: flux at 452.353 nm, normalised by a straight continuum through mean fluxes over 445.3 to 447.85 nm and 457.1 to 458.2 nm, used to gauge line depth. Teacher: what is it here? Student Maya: 1.03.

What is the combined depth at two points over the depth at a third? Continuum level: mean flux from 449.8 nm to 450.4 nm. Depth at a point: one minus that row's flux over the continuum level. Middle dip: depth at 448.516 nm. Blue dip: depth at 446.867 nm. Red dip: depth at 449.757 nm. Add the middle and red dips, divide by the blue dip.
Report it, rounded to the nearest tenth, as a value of 0.7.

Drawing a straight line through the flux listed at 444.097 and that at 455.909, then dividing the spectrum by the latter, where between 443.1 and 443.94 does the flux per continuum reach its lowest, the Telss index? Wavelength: 443.484 nm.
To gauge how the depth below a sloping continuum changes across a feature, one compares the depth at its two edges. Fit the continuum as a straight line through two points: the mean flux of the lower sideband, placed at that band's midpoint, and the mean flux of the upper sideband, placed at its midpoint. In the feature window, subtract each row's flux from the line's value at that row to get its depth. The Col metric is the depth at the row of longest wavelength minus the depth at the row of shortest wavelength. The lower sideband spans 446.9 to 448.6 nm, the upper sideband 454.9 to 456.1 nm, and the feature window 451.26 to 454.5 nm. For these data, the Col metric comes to 2.5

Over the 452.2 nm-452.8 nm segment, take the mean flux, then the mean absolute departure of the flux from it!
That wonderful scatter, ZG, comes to 0.74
